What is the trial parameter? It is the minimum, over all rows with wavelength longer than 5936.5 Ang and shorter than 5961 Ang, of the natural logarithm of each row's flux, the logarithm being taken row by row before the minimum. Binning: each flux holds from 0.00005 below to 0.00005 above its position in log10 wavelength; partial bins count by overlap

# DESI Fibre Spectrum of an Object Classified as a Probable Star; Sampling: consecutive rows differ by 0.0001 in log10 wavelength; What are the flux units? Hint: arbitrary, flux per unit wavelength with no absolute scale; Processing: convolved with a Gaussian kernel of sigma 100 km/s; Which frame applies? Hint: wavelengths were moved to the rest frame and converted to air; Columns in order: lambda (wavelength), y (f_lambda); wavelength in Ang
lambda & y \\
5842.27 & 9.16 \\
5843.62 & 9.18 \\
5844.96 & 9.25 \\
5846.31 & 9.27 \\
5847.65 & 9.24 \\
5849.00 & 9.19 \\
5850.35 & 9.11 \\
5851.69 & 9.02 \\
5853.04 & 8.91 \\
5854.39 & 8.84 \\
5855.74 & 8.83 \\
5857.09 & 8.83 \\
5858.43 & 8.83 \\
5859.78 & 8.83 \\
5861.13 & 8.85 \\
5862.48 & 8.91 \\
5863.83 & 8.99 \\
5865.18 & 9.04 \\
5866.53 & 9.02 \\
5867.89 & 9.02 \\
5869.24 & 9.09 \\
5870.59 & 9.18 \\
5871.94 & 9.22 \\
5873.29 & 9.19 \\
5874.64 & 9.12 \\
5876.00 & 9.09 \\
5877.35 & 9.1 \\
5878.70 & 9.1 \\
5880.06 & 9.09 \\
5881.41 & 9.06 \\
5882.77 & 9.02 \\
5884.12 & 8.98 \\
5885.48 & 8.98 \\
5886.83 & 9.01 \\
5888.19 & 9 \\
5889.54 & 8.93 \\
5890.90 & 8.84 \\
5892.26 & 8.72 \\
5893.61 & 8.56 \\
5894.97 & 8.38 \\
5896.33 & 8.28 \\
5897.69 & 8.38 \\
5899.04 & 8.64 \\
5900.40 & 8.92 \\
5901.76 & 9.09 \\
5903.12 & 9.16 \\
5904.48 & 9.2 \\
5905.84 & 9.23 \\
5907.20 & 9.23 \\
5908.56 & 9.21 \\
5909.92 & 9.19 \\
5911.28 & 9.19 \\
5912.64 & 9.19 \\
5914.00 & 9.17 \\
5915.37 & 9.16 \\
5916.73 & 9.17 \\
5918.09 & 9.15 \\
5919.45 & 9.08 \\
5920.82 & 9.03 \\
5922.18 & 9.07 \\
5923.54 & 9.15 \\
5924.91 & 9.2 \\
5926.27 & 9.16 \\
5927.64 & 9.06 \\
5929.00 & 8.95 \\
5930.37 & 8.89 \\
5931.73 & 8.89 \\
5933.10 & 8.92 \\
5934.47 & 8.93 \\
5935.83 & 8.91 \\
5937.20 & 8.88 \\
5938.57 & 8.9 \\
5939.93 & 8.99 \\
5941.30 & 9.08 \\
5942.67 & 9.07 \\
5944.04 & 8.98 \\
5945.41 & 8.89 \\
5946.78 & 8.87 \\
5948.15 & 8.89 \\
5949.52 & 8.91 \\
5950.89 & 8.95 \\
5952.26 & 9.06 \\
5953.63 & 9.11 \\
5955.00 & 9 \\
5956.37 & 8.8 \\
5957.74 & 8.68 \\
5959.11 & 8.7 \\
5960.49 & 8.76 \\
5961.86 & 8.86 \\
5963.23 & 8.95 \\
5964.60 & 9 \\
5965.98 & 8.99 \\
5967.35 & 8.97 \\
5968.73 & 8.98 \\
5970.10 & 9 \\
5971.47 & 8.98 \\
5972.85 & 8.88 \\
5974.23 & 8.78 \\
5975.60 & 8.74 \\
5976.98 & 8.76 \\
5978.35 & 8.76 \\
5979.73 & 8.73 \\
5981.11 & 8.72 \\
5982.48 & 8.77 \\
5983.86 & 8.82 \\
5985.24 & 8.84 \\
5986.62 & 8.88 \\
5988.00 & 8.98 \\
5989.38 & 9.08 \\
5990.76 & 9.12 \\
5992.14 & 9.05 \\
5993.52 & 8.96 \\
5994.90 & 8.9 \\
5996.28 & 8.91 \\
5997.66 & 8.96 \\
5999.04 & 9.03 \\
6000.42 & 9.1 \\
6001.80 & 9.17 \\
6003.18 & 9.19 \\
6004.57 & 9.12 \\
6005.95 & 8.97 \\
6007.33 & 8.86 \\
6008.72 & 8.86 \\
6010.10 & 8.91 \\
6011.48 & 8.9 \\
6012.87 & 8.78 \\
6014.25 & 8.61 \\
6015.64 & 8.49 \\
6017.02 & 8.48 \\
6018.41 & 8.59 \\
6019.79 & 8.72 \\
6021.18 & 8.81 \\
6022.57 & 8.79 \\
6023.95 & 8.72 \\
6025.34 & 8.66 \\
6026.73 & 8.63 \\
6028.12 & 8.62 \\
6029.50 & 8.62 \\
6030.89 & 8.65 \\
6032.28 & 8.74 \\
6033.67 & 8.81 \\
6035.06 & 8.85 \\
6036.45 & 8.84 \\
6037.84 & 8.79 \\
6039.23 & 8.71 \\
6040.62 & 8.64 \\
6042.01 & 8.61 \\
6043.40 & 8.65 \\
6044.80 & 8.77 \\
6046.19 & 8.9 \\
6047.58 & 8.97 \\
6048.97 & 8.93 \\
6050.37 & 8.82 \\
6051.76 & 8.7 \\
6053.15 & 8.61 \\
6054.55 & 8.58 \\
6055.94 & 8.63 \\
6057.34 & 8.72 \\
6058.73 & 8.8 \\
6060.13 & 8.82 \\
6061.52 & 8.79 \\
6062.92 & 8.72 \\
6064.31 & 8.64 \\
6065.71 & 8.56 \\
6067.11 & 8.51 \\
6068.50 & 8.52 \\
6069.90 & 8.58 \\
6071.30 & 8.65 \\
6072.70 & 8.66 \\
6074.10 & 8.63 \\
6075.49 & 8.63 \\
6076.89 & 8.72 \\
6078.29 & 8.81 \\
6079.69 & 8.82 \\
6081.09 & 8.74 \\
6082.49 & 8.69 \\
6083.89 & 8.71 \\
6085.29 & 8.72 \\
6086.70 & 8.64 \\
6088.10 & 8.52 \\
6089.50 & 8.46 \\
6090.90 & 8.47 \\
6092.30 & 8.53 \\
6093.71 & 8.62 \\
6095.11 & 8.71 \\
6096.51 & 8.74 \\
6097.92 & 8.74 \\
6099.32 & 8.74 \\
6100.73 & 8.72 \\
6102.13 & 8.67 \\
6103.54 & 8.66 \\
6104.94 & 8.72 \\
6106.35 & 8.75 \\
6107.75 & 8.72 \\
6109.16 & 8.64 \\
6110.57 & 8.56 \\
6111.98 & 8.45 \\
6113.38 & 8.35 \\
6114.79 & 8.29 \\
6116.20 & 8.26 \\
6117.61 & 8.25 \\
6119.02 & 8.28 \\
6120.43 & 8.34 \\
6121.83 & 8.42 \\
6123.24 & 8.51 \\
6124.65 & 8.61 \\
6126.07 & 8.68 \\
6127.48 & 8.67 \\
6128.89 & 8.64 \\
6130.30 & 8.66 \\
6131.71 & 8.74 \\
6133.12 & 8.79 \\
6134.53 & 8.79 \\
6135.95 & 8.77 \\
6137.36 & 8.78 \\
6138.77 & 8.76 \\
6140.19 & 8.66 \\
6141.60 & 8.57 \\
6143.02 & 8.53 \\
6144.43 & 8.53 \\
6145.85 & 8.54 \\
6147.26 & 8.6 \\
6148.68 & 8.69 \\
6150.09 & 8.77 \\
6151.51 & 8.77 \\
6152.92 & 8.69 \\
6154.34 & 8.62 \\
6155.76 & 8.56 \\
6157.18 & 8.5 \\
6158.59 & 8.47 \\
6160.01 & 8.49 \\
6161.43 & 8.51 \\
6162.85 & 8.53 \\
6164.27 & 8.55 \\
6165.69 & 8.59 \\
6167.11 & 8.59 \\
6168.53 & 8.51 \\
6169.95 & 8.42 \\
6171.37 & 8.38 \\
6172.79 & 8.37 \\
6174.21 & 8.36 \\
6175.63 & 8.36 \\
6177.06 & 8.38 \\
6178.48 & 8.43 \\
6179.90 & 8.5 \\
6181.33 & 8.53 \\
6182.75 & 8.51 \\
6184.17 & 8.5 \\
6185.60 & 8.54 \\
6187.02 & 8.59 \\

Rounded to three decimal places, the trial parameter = 2.161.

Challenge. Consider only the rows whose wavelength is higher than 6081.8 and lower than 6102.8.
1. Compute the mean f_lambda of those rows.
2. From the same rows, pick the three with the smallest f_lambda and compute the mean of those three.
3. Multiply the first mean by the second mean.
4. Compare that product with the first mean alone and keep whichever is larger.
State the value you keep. 73.3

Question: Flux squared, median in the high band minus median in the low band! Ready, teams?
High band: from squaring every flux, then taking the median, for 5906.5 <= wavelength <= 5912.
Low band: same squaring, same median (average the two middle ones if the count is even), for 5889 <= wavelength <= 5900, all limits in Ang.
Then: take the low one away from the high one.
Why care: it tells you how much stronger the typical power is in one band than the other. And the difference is 11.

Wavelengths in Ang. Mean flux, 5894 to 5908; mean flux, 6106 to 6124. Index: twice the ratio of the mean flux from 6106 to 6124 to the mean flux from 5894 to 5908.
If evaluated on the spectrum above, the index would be 1.91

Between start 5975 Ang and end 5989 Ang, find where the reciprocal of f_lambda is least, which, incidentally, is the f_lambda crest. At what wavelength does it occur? 5988.00 Ang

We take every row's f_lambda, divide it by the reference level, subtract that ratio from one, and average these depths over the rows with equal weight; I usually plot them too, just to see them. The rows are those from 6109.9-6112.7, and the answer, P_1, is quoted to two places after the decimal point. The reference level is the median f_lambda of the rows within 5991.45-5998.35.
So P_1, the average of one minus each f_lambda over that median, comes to 0.05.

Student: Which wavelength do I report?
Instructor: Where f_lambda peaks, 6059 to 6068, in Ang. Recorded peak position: 6060.13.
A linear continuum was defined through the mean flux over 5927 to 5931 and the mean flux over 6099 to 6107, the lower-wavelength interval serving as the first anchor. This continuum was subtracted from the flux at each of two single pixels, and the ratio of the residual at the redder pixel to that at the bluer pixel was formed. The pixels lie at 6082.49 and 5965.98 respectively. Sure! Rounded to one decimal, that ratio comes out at -0.6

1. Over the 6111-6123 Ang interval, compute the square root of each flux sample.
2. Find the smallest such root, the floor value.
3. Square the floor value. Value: 8.25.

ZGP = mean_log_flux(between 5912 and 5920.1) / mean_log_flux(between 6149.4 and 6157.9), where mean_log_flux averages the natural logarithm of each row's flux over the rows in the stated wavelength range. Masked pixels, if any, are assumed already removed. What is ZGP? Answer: 1.026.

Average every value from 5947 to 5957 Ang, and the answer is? 8.96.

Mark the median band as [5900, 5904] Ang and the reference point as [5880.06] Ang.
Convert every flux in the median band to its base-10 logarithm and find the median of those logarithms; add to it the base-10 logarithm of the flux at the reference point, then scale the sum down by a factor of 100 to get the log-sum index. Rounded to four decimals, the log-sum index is 0.0192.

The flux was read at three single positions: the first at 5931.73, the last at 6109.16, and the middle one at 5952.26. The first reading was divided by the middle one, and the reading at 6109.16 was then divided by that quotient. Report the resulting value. 8.8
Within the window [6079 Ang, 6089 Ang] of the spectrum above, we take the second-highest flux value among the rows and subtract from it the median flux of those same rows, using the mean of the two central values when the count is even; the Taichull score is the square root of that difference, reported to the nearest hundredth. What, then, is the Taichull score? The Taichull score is 0.17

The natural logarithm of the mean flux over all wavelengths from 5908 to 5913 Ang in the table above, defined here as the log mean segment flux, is 2.219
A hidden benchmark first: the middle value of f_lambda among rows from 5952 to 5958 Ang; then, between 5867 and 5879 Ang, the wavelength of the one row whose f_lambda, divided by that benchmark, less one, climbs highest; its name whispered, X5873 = 5871.94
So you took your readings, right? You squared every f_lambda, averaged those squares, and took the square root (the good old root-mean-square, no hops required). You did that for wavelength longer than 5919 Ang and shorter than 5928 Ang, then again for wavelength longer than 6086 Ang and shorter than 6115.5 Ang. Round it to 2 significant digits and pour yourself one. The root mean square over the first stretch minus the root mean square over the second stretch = 0.50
